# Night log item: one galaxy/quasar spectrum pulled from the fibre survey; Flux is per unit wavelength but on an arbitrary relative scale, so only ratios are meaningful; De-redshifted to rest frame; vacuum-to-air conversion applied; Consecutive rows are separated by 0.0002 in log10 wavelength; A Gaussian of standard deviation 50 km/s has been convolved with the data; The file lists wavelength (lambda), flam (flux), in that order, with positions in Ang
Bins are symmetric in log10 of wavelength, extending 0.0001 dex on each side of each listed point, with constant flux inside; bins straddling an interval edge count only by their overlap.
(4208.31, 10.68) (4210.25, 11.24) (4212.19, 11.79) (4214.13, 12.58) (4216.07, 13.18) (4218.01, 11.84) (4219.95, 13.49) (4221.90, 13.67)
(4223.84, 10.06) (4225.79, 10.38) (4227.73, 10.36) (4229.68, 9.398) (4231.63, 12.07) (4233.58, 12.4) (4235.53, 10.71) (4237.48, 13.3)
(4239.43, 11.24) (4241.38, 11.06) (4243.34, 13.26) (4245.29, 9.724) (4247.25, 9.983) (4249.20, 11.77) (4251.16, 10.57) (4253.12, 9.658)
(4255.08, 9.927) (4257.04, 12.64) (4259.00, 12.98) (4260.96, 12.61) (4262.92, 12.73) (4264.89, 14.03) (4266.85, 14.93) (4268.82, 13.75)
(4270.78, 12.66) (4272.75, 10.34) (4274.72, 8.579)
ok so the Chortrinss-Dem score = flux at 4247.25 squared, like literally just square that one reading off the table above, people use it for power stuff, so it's 100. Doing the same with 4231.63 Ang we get 146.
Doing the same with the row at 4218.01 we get 140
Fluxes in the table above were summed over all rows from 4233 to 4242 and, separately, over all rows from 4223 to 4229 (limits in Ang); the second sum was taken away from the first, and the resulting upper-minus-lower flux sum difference 28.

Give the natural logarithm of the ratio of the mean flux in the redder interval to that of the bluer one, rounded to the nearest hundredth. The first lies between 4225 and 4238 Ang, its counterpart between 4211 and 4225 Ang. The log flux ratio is -0.10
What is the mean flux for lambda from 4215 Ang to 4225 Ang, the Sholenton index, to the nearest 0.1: 12.4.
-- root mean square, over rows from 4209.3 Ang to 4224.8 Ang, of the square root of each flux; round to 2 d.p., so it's 3.50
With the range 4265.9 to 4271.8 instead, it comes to 3.71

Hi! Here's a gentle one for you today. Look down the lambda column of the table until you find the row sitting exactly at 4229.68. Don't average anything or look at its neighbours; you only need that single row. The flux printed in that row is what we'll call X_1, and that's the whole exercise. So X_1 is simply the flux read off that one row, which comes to 9.398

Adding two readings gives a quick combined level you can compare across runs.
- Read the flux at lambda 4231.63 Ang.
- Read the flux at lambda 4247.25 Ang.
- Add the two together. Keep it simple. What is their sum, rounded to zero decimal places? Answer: 22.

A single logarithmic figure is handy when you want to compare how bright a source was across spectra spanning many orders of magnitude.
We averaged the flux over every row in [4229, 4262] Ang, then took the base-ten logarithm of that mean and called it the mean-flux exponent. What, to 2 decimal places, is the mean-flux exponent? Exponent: 1.06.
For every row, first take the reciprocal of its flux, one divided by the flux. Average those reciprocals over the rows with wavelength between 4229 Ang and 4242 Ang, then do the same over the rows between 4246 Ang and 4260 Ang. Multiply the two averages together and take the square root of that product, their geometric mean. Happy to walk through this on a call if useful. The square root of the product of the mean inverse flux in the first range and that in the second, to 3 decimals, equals 0.090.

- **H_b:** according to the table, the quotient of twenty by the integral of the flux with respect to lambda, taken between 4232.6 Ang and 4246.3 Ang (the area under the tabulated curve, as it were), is 0.125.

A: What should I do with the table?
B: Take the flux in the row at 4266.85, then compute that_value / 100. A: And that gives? 0.149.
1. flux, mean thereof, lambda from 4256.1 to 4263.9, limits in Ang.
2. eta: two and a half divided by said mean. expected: 0.196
